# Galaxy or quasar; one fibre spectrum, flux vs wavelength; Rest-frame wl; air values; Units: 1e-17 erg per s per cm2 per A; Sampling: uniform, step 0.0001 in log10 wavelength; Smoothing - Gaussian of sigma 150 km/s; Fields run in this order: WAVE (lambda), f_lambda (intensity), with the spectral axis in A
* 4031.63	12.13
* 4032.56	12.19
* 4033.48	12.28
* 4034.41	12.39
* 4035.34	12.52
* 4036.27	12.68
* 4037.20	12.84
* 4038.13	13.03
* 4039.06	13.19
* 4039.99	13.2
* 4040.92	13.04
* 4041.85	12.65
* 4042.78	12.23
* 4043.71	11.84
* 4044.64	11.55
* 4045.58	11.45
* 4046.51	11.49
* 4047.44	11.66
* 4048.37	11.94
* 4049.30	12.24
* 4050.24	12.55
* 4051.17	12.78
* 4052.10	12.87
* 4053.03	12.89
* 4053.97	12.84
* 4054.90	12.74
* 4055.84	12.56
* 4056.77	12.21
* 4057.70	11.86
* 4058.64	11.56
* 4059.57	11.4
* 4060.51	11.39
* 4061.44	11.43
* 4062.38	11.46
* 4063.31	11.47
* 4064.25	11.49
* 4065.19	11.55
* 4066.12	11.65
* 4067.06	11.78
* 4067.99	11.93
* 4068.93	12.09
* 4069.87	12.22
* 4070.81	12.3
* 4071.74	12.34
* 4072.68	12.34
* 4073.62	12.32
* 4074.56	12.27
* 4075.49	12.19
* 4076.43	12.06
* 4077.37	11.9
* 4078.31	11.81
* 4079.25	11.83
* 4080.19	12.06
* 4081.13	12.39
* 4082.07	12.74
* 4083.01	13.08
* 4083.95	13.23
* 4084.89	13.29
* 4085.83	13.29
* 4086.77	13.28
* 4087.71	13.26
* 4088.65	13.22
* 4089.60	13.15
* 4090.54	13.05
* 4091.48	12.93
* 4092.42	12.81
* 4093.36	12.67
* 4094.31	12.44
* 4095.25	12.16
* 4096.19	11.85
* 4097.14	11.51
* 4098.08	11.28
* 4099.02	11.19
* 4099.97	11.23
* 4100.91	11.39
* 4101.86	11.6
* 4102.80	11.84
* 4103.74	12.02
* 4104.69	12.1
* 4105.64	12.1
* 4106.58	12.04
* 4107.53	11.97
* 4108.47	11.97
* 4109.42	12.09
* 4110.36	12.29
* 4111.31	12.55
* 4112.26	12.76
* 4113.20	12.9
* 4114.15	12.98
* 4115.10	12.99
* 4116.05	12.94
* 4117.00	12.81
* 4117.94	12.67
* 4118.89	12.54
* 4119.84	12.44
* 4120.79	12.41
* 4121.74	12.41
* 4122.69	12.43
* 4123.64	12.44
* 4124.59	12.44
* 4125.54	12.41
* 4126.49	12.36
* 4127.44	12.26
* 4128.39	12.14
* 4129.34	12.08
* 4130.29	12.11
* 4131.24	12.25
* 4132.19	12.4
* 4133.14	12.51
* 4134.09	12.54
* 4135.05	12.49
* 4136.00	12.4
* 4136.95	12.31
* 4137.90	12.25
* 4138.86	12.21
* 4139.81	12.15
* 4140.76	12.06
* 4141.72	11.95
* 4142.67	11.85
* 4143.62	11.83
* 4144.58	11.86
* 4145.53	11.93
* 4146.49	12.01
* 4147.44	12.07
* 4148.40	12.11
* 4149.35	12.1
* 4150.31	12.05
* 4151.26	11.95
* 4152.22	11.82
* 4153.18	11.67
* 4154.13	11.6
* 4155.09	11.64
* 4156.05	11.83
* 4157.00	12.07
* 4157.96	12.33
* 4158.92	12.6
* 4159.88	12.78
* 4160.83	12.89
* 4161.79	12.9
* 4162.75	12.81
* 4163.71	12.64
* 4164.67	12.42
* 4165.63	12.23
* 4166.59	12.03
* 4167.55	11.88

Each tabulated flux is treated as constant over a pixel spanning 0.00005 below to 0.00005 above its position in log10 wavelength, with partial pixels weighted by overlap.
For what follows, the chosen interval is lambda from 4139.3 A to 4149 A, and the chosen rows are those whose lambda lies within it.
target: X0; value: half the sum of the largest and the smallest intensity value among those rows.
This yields 12.0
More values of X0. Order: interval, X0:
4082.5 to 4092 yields 13.1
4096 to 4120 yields 12.1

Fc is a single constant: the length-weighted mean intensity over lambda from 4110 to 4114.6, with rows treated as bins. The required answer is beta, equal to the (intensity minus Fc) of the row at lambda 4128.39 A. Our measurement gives -0.6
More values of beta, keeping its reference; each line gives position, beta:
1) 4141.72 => -0.7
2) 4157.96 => -0.4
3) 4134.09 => -0.2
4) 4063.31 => -1.2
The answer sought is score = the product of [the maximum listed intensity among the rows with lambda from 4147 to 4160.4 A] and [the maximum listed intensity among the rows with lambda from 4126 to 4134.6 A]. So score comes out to 160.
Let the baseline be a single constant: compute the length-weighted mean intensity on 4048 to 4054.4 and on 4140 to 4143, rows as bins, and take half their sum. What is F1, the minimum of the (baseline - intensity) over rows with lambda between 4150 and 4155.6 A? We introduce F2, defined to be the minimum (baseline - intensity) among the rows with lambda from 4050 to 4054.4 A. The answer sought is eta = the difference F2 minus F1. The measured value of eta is -0.8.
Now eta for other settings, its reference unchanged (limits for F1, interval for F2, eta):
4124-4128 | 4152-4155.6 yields 0.6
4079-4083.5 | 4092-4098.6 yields 0.3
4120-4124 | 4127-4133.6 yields -0.1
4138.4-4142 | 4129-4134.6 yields -0.3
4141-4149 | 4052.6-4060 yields -0.8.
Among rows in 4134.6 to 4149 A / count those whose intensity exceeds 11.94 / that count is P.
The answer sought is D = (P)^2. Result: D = 121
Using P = 11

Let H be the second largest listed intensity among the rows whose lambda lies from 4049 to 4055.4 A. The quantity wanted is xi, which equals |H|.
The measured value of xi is 12.9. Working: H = 12.87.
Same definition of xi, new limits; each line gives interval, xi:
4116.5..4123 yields 12.7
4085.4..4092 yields 13.3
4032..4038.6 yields 12.8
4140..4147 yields 12.0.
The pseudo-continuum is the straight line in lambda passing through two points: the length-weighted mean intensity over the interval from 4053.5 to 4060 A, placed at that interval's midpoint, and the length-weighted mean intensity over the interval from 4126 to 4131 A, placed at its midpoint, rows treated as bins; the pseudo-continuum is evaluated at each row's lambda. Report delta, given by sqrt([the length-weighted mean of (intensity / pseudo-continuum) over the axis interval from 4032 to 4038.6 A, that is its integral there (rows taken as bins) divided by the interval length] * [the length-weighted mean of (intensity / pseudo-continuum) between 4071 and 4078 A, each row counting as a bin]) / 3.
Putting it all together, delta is 0.339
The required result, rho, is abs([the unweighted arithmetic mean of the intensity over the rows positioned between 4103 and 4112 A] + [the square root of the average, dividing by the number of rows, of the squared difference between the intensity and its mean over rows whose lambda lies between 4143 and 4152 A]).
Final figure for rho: 12.22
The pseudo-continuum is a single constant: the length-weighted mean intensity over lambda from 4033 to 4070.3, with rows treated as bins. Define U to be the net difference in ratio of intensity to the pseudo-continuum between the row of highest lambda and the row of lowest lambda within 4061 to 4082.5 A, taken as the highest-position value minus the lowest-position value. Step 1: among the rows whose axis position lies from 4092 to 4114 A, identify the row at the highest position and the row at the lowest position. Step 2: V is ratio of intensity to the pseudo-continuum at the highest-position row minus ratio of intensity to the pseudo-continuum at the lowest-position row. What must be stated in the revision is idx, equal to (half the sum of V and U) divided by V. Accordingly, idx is 7.78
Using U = 0.11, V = 0.01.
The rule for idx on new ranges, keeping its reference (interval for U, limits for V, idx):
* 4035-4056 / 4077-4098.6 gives 0.47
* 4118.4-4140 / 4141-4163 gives 0.27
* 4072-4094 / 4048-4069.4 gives 1.60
